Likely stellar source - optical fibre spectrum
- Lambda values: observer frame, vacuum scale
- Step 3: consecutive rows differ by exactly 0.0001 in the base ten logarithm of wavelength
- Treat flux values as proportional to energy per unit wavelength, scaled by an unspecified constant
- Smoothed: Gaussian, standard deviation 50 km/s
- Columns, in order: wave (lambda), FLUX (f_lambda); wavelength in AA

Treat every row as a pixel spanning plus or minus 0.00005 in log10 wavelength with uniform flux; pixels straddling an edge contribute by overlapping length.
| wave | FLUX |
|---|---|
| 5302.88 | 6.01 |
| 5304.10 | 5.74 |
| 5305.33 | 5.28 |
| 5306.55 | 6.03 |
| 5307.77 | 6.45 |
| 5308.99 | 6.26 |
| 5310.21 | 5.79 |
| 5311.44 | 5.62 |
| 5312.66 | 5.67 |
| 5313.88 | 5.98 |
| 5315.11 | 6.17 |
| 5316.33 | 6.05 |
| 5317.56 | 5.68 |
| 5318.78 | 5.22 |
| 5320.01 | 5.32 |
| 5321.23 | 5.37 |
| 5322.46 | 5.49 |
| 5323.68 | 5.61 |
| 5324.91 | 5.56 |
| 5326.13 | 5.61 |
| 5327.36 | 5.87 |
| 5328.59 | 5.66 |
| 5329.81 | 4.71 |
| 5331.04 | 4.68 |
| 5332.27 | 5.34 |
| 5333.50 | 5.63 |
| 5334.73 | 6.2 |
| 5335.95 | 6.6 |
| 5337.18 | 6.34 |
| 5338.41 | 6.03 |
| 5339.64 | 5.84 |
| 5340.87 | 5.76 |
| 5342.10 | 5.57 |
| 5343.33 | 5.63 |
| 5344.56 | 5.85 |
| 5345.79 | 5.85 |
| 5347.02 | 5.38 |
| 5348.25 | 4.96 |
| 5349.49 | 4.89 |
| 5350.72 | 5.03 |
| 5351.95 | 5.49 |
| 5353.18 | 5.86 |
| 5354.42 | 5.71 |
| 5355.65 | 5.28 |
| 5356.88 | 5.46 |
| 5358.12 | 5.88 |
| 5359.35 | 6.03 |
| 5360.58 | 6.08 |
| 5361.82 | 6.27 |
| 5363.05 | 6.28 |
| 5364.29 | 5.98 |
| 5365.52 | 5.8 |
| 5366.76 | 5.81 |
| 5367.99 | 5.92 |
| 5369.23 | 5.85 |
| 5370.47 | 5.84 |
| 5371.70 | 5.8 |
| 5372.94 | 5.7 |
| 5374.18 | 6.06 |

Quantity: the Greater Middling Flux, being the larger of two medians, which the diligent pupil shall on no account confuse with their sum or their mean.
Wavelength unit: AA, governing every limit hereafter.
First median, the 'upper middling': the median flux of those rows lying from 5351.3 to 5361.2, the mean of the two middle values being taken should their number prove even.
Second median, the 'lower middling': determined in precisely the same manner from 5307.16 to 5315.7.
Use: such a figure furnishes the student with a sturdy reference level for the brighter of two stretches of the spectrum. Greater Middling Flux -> 5.98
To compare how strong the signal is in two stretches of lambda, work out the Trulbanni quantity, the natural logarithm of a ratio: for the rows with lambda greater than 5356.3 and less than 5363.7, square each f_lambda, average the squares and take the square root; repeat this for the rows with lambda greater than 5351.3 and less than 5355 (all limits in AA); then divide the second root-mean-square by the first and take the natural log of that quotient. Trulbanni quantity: -0.05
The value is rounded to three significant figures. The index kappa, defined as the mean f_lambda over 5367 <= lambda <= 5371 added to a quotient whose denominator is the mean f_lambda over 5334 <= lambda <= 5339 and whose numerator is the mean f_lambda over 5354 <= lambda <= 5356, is 6.74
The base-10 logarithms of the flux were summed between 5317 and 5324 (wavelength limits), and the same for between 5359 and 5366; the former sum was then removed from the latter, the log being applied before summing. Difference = 0.28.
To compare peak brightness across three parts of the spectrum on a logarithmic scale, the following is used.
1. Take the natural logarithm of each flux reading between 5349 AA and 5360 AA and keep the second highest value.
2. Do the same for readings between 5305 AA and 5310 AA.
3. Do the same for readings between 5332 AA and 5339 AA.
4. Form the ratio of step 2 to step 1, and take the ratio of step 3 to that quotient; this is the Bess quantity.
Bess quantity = 1.78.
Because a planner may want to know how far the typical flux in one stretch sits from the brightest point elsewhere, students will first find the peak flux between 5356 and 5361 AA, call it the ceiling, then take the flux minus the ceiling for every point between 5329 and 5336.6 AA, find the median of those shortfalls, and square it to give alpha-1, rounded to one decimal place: 0.4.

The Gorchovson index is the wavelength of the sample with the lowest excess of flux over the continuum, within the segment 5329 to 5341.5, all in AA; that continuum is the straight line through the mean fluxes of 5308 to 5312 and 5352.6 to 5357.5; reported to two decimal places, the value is 5331.04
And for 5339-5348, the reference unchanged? 5347.02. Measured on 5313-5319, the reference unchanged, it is 5318.78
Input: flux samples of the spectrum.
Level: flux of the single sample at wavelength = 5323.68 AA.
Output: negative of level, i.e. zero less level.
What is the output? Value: -5.6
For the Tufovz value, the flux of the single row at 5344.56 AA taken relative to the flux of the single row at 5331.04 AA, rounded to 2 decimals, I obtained 1.25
